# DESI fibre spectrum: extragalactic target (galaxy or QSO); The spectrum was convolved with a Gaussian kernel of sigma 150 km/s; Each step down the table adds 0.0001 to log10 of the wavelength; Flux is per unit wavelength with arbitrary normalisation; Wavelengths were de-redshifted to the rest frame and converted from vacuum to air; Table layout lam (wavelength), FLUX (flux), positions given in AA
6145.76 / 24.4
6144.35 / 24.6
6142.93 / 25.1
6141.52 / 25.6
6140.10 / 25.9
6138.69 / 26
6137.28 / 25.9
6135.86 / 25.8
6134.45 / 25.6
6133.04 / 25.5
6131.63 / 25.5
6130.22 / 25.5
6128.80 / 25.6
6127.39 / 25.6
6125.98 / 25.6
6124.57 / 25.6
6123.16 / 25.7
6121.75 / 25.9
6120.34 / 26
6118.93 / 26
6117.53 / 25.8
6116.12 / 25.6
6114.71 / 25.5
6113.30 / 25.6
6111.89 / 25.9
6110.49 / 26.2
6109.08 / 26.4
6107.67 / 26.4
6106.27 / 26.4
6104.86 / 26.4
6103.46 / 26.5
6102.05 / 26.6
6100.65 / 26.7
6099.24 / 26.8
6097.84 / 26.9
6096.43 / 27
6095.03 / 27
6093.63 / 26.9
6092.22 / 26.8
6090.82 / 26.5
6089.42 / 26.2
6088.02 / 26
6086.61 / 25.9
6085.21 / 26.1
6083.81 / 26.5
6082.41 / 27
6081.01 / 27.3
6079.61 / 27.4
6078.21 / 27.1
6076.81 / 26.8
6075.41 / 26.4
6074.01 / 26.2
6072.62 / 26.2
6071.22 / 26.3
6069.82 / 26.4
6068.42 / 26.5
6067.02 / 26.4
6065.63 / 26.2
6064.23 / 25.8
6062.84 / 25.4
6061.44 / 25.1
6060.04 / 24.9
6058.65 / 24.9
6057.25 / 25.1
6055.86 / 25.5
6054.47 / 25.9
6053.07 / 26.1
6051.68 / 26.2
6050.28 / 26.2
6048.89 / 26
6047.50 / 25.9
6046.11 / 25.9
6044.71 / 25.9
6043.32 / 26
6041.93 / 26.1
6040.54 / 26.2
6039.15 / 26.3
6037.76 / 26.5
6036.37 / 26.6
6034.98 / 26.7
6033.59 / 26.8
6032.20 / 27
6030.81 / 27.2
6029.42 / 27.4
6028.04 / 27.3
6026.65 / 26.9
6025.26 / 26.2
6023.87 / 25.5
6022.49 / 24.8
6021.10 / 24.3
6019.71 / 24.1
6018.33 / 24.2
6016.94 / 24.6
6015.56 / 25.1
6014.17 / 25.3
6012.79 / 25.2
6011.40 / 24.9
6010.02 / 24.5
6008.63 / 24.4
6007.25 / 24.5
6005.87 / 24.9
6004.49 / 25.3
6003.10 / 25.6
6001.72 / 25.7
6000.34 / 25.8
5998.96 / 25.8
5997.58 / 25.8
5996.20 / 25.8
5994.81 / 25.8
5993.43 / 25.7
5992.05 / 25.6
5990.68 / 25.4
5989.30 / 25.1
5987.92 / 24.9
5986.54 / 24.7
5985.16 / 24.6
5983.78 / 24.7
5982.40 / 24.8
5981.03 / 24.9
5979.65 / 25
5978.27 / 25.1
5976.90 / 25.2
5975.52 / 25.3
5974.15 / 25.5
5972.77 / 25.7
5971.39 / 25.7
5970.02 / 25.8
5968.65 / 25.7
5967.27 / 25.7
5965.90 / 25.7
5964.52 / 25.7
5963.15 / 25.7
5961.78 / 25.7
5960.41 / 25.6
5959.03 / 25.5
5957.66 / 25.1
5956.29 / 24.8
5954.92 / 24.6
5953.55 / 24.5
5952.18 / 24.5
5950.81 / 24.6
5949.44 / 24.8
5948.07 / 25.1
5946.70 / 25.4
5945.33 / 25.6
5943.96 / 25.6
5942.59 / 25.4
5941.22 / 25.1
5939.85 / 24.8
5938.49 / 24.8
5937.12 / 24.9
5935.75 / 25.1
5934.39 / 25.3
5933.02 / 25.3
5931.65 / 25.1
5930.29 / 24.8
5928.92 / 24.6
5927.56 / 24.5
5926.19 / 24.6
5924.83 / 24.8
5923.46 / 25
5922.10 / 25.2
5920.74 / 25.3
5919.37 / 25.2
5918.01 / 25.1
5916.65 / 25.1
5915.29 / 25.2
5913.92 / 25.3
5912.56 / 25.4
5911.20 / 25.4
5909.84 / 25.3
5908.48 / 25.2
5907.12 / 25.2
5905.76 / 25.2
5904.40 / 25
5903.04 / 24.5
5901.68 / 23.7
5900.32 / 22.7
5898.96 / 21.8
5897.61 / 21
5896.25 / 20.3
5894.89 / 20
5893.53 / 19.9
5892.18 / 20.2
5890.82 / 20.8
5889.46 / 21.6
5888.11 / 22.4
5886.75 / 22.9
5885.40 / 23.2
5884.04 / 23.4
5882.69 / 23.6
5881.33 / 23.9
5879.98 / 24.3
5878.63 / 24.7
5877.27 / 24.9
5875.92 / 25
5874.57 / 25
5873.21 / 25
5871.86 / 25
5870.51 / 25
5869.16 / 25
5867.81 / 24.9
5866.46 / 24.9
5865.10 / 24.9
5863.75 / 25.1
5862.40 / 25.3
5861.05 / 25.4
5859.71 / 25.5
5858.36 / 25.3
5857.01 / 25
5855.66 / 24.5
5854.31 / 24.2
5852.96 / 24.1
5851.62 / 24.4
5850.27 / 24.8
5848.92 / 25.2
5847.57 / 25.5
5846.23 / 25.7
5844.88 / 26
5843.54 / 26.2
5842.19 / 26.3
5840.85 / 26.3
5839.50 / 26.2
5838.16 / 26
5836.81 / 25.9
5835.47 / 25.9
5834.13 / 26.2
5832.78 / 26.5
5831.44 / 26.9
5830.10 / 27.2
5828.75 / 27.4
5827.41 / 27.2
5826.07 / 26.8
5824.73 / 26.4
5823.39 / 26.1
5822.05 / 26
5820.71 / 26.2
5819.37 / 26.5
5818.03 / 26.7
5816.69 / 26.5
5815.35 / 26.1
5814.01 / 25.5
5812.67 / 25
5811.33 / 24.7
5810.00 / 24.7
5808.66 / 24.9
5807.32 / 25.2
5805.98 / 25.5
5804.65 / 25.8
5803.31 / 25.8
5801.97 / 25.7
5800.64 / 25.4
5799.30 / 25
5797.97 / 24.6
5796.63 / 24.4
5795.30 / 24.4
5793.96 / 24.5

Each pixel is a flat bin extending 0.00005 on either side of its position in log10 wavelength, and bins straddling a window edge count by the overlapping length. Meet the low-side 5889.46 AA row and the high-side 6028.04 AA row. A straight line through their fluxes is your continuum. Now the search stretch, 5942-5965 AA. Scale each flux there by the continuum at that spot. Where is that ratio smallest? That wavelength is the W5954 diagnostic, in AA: 5953.55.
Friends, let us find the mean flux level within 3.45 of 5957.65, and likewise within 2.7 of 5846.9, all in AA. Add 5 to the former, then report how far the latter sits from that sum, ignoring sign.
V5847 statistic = 4.5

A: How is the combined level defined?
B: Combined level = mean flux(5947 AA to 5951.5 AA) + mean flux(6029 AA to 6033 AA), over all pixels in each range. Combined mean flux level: 52.0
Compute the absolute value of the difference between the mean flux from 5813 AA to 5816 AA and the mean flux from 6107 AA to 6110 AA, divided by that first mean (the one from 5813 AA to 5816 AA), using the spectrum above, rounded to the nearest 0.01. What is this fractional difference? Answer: 0.02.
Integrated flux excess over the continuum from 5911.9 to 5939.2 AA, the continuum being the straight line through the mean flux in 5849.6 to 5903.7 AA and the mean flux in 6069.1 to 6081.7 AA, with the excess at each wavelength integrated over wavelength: 16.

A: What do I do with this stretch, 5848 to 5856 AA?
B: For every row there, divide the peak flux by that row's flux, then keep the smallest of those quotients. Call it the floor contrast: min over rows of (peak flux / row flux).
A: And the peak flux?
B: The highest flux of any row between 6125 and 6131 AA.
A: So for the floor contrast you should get 1.02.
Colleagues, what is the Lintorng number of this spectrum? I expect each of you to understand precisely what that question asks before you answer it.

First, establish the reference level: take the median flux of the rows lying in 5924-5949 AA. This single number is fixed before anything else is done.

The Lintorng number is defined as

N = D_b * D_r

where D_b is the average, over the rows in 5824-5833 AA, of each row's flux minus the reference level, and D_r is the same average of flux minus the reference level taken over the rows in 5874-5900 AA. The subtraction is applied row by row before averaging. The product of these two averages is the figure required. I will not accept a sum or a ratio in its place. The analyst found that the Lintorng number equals -4.6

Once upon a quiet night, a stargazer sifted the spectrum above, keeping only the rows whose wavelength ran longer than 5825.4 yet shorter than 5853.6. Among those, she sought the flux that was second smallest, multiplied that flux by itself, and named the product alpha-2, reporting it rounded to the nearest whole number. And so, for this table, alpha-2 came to 595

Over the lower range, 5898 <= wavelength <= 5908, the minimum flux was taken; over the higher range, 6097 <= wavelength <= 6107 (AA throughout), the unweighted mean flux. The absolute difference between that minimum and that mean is 4.8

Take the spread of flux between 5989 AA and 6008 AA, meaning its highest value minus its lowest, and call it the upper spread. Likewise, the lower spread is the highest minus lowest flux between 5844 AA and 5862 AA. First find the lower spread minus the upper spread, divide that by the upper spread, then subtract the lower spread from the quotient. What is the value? -1.4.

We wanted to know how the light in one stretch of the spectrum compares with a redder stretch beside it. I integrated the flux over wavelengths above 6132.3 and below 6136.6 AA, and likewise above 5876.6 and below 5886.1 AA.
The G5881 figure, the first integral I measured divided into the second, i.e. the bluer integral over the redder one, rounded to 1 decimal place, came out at 2.1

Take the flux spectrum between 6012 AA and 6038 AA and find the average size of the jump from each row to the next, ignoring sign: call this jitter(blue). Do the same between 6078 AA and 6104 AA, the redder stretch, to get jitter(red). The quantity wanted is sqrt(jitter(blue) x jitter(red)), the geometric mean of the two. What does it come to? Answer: 0.24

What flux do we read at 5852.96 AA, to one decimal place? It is 24.1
